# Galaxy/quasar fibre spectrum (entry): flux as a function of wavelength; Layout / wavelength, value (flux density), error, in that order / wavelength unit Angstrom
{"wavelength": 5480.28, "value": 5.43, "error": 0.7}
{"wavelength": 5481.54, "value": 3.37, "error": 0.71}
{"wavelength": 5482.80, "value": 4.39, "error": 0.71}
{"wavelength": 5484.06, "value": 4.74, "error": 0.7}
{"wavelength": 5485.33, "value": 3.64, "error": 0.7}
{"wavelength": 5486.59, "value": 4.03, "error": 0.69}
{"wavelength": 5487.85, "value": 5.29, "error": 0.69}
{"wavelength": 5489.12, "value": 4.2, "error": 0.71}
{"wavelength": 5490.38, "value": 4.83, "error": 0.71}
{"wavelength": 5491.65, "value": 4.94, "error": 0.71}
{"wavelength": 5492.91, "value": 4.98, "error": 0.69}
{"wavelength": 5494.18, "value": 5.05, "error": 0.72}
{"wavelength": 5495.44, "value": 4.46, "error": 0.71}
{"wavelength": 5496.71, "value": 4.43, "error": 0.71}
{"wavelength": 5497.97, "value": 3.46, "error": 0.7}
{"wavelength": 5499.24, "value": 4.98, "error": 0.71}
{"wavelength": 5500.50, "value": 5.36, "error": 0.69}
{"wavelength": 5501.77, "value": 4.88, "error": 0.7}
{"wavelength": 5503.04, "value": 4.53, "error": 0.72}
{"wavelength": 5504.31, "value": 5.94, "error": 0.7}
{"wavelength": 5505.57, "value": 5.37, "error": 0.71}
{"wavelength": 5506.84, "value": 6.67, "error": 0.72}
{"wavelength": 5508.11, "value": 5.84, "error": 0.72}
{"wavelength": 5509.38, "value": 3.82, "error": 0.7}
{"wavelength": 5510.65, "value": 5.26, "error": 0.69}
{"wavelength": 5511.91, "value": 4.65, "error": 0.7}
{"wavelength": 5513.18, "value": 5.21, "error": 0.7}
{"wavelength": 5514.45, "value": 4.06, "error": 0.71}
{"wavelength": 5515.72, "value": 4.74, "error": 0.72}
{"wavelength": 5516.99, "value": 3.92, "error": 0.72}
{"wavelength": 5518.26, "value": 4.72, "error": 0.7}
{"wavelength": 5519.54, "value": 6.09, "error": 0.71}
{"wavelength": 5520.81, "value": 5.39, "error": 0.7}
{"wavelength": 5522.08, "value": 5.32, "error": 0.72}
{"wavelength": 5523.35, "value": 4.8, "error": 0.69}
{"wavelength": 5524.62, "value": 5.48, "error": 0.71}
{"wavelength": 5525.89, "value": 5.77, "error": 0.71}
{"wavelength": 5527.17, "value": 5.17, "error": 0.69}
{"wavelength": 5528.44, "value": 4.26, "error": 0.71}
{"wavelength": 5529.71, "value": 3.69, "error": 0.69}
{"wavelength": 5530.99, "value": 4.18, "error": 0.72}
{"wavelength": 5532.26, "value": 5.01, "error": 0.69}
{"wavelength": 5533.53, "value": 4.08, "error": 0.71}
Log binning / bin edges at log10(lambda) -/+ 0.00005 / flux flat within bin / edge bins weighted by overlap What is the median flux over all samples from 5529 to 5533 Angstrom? 4.18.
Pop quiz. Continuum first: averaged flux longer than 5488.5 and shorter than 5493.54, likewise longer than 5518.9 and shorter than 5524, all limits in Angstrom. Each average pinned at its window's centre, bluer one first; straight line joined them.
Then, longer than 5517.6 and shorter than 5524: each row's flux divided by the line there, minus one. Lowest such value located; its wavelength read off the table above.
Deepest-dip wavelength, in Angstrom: 5523.35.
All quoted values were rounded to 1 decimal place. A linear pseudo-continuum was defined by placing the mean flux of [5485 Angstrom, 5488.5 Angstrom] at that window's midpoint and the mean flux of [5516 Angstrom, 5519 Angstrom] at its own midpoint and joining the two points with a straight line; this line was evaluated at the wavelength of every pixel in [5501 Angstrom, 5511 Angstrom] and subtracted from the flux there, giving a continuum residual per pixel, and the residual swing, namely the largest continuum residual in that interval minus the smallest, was 2.9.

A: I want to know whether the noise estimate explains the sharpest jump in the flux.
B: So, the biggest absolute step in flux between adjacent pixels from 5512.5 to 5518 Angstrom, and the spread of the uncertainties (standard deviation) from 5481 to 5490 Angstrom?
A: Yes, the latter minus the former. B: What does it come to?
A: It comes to -1.14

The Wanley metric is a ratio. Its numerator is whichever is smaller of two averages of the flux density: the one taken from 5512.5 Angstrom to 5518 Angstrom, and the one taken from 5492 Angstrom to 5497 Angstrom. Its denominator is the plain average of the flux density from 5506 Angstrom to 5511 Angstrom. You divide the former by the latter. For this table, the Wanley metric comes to 0.83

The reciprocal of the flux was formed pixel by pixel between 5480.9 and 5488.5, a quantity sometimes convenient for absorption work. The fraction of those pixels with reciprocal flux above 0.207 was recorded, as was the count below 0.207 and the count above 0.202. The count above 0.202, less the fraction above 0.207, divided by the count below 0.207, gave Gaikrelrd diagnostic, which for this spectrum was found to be 4.2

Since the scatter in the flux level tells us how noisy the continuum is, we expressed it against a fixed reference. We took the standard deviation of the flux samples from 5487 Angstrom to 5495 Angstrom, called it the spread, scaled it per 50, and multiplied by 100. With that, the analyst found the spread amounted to 0.7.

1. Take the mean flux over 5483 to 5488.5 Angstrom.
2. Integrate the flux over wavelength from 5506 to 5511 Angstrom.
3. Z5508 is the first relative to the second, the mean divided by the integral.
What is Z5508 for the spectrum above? 0.16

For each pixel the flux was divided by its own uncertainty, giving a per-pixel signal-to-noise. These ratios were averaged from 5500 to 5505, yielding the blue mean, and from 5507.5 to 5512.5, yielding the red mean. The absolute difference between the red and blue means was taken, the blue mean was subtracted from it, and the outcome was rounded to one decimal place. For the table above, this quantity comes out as -7.0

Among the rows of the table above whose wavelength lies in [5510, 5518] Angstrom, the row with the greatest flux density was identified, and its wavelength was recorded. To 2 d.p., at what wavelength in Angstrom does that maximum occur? 5510.65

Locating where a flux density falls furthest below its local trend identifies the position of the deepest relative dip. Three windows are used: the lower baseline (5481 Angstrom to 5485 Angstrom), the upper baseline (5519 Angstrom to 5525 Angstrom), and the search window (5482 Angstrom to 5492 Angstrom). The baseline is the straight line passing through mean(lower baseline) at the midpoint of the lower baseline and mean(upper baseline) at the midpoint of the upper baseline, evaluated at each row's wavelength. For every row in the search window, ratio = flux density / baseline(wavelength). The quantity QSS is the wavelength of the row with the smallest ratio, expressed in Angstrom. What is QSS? 5485.33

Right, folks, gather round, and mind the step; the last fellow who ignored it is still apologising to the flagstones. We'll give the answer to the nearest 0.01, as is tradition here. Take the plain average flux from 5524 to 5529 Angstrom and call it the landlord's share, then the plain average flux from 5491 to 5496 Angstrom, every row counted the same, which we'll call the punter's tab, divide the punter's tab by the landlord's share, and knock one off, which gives -0.06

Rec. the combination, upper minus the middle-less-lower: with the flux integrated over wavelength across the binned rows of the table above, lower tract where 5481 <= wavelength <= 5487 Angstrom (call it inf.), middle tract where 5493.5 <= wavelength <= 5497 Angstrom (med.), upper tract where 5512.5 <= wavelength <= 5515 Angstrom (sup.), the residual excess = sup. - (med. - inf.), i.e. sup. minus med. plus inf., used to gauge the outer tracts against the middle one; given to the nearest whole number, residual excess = 20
